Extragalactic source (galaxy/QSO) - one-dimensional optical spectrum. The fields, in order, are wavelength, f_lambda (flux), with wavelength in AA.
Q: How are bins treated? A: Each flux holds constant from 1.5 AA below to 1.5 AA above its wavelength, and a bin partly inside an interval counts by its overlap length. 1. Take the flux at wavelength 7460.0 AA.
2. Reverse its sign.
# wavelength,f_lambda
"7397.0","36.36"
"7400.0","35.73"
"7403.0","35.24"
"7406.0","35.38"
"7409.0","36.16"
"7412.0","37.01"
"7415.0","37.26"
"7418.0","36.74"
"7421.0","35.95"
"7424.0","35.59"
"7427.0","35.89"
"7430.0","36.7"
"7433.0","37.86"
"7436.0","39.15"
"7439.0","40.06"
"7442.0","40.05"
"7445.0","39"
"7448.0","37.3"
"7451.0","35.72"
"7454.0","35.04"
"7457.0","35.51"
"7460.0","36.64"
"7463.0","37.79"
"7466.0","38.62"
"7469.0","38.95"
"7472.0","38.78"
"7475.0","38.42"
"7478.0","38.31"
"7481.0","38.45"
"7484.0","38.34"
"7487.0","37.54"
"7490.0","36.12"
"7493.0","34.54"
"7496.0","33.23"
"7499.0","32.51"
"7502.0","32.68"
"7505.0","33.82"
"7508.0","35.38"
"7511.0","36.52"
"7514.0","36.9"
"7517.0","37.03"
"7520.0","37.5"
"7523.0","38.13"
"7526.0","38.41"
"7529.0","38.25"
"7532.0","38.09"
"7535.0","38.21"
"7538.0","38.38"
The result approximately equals -36.6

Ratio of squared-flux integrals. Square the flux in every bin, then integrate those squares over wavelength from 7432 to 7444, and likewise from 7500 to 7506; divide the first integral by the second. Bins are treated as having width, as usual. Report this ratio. 2.8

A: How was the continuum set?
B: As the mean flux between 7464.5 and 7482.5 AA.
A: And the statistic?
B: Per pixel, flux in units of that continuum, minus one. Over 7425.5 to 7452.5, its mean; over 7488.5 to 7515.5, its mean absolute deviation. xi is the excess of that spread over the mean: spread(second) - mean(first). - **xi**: 0.053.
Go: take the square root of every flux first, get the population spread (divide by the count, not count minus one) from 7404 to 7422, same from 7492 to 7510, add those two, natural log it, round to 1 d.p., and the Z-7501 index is -2.0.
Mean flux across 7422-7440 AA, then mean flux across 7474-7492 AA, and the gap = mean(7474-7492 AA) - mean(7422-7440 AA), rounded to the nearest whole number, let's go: 0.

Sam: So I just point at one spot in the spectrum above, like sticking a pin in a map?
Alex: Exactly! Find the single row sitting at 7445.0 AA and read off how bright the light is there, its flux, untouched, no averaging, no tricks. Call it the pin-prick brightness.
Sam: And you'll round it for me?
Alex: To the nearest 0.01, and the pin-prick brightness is 39.00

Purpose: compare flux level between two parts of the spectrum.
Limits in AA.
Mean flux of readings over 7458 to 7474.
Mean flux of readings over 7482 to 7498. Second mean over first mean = 0.94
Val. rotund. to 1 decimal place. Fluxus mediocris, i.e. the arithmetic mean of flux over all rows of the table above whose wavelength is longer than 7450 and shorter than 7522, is 36.4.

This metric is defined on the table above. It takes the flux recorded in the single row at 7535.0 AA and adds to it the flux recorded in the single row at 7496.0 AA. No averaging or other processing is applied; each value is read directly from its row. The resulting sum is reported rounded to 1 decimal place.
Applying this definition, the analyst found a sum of 71.4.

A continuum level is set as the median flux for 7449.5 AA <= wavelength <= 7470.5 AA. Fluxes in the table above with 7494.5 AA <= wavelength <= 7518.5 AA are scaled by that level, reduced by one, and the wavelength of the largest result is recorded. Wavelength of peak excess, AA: 7517.0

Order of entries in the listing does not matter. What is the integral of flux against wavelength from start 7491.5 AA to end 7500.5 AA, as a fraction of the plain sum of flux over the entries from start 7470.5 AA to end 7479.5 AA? 2.60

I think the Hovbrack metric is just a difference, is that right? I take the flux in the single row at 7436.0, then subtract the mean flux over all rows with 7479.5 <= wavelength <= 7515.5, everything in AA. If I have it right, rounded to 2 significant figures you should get 3.6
